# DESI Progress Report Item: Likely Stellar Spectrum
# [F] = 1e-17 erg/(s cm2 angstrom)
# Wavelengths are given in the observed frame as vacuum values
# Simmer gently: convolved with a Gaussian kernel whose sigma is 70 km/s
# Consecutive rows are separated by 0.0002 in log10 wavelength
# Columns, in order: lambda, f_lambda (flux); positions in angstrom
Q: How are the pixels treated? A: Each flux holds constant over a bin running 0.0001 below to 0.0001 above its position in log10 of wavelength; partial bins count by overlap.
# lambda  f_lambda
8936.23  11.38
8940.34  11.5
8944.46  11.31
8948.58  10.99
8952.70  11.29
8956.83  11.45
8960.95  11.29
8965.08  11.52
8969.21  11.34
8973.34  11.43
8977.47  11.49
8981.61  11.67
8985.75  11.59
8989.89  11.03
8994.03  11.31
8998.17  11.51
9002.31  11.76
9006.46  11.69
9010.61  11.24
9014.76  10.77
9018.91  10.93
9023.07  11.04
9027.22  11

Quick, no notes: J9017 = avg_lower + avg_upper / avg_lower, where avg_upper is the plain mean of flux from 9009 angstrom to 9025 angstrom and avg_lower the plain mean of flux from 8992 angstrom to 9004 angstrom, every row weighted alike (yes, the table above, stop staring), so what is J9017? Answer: 12.5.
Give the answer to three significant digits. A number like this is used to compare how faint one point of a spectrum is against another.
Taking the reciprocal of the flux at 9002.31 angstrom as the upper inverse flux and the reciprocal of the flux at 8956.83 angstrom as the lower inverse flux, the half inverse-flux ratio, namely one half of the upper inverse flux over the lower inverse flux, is 0.487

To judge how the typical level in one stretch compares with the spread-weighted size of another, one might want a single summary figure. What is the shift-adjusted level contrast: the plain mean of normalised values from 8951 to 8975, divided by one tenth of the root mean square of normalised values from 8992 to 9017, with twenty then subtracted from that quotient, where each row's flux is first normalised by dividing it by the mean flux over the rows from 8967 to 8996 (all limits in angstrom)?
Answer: -10.0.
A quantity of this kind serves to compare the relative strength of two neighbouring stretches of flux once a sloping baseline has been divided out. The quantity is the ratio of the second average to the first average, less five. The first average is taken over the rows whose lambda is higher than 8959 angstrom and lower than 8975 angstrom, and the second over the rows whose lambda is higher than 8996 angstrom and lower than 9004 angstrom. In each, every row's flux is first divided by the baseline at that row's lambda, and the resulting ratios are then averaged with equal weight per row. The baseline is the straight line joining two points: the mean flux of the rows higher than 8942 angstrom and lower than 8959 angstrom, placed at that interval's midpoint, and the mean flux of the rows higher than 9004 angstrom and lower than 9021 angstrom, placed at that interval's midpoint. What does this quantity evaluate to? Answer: -3.97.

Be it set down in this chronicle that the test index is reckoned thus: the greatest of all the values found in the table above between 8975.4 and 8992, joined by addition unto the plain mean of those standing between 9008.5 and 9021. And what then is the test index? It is 22.6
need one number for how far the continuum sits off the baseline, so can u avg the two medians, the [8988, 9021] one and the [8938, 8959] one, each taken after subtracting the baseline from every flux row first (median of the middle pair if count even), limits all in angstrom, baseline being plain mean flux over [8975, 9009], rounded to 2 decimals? -0.21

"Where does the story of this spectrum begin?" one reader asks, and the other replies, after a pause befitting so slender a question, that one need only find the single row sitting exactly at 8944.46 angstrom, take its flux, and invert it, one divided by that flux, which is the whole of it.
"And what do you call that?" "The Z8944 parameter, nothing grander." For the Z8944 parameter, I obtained 0.0884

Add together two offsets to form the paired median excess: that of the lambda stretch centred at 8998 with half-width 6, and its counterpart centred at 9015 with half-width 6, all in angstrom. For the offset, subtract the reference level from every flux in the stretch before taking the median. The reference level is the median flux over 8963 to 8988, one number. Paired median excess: -0.57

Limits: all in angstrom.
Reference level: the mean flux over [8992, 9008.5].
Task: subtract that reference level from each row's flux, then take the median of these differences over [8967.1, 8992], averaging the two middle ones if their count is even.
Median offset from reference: -0.11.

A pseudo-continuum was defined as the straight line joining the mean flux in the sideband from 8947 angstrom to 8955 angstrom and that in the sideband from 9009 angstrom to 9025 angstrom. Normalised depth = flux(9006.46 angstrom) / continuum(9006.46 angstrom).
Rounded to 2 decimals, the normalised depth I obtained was 1.06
